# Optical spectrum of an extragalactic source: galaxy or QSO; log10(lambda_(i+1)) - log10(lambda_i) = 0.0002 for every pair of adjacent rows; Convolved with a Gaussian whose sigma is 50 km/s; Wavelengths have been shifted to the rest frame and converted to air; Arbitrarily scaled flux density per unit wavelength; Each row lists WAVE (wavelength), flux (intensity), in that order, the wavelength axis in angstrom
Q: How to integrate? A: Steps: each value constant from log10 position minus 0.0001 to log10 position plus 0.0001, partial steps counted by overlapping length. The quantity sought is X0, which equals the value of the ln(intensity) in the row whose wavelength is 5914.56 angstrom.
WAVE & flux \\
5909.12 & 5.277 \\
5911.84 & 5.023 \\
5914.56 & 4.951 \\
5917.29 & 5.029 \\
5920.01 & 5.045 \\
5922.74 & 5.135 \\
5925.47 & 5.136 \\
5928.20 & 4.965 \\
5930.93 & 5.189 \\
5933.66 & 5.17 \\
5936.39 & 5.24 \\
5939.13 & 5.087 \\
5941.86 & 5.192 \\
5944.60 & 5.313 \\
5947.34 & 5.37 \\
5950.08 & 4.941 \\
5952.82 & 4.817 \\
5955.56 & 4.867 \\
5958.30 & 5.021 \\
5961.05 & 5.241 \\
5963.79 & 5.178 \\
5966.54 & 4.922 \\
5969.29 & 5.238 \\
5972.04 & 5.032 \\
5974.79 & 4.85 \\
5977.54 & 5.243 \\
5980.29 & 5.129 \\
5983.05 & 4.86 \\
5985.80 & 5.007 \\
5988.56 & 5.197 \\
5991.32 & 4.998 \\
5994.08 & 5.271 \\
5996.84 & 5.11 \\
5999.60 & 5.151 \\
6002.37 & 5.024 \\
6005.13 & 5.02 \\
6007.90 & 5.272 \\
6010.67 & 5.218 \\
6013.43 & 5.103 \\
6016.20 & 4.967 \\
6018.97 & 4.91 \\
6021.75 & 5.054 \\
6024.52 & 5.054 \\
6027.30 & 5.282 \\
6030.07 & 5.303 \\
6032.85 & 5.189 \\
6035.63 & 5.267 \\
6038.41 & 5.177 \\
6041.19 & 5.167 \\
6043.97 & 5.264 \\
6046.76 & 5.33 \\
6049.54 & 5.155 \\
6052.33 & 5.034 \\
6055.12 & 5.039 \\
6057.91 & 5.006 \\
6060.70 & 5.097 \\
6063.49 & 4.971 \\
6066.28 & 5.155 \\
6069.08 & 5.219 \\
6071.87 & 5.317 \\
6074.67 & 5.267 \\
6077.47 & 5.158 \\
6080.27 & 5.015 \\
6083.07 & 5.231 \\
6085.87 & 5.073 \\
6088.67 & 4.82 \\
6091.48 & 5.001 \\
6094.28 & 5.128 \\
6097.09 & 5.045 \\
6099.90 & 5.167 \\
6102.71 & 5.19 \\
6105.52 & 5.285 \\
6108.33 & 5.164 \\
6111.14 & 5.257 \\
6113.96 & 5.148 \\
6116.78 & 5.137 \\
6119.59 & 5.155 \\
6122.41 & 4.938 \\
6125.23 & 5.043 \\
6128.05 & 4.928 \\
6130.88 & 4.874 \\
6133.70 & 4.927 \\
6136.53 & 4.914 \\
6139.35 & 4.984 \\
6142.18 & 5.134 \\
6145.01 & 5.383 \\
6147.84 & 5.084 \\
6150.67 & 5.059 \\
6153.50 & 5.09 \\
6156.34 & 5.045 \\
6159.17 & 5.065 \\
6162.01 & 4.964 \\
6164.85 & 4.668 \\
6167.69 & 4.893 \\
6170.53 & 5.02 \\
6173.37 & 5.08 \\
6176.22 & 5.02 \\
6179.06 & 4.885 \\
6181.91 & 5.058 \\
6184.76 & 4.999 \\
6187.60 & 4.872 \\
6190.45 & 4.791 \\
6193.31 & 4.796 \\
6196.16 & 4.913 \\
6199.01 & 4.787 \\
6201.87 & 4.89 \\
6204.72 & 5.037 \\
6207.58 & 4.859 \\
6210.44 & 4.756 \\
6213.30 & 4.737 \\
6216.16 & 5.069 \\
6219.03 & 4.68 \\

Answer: 1.600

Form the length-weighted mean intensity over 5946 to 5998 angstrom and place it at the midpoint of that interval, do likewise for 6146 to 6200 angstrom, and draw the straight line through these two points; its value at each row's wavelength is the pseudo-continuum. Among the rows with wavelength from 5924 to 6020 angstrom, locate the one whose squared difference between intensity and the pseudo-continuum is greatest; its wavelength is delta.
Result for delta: 5947.34 angstrom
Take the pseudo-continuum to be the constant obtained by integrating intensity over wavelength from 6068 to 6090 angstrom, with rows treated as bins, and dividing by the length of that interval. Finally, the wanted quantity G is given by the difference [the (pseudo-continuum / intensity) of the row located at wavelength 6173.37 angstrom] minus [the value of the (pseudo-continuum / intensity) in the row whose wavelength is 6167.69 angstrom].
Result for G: -0.039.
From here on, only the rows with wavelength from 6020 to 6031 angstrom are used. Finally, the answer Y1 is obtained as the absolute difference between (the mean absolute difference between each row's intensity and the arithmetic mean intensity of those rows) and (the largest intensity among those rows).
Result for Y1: 5.18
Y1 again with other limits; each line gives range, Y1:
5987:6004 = 5.19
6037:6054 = 5.26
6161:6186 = 4.99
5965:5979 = 5.10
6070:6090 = 5.18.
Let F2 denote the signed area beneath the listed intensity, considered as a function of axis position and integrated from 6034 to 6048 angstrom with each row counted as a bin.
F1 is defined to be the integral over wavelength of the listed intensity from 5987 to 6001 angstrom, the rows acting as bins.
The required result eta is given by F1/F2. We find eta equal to 0.98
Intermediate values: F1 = 72.0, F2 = 73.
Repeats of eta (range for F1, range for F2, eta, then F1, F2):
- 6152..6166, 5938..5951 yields 1.03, 69.6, 67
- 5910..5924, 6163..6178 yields 0.95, 70.6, 74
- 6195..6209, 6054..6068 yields 0.97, 68.6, 71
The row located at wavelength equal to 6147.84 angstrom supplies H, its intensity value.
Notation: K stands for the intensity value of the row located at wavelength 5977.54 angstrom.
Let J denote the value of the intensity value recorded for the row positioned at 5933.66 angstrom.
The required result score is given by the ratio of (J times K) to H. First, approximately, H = 5.084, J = 5.17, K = 5.243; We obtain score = 5.33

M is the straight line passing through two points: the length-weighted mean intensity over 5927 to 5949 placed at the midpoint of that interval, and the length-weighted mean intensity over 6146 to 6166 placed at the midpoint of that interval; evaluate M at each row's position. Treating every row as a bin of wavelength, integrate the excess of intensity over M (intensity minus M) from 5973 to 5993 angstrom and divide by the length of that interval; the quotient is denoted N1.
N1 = -0.11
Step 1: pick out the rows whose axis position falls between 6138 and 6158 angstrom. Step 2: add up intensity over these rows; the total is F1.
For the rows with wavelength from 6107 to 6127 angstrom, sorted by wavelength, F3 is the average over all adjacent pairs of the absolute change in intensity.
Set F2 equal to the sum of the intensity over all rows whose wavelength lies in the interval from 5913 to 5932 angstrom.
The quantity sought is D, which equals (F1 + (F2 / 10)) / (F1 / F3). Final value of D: 0.10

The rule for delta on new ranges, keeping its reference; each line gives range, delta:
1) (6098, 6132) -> 6105.52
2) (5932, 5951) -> 5947.34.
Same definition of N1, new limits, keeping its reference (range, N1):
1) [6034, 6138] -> 0.04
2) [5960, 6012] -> -0.05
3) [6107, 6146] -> 0.03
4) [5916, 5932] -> -0.12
